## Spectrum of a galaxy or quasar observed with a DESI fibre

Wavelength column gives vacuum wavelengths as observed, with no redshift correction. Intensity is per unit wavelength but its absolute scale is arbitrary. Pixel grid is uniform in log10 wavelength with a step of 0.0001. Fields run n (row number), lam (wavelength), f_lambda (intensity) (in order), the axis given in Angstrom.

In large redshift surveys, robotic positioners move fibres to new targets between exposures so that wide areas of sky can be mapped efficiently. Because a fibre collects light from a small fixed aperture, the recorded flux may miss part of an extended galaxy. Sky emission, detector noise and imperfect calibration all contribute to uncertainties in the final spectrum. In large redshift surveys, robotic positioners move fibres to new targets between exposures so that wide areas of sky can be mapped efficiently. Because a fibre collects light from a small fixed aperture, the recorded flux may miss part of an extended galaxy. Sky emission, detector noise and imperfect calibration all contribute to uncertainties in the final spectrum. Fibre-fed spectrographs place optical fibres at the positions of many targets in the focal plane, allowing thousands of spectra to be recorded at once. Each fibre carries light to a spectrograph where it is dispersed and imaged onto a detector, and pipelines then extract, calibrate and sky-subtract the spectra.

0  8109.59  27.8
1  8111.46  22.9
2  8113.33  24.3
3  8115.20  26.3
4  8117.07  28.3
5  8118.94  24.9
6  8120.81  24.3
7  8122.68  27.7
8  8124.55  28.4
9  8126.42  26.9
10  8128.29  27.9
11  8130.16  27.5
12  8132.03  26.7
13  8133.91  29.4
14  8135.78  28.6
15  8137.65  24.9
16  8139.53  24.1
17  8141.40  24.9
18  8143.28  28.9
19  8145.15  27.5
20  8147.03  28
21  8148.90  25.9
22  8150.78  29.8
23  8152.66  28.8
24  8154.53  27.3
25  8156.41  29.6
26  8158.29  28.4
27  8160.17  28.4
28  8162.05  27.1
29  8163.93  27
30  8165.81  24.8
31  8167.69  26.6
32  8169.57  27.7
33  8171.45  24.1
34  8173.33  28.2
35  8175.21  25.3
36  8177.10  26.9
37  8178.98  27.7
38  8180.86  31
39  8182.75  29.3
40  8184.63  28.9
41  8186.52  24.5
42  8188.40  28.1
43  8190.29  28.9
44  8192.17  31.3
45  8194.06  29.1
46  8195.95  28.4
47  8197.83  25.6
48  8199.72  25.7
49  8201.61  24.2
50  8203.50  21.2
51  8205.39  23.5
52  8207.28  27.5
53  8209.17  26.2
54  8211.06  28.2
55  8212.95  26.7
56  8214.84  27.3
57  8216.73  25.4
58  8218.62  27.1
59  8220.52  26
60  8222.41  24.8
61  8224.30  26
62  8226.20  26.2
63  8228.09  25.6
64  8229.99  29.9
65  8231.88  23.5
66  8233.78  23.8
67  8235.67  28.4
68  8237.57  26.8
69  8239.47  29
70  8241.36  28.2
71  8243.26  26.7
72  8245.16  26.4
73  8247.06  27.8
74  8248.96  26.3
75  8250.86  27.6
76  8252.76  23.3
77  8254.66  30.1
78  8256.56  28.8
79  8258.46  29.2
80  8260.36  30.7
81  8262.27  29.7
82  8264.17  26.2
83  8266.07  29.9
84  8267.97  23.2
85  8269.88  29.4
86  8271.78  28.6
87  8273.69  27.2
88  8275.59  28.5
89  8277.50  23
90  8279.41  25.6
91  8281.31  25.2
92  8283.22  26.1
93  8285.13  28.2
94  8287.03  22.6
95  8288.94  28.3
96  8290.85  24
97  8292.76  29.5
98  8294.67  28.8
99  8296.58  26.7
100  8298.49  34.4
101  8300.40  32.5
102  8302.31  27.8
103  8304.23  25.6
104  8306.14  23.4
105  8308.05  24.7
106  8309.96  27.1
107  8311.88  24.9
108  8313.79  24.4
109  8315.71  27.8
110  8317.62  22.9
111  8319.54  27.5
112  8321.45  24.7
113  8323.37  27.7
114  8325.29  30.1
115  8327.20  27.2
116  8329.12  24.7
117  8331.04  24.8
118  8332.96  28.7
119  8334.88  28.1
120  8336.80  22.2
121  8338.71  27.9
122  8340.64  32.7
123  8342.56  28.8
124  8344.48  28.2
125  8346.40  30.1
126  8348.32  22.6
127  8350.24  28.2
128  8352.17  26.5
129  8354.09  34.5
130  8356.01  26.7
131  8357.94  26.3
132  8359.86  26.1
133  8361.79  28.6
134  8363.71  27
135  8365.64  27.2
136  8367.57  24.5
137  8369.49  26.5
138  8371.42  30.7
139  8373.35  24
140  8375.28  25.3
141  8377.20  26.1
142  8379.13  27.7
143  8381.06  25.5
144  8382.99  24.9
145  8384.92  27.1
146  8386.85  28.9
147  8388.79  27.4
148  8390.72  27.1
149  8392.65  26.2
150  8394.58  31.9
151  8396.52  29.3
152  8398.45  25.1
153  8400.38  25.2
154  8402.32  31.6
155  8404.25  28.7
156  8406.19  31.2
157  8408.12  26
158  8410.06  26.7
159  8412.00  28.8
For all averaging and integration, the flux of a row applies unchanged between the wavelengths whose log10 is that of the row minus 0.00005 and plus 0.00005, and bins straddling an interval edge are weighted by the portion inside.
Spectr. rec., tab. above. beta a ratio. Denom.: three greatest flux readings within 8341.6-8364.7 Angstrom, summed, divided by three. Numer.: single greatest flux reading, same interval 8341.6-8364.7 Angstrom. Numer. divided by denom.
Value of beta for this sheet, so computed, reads 1.11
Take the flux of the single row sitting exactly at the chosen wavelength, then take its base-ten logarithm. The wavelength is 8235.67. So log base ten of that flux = 1.45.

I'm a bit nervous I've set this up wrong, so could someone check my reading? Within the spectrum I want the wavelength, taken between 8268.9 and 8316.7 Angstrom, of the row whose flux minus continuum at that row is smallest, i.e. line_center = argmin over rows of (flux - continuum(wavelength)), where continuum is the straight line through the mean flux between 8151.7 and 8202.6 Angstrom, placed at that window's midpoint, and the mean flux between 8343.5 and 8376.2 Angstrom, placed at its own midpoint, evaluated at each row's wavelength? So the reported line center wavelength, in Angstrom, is 8287.03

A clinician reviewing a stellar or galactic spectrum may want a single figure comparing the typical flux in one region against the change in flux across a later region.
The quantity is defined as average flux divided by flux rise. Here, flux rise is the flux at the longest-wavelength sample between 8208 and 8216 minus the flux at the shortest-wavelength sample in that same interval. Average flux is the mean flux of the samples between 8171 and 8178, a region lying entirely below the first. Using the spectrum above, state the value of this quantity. 24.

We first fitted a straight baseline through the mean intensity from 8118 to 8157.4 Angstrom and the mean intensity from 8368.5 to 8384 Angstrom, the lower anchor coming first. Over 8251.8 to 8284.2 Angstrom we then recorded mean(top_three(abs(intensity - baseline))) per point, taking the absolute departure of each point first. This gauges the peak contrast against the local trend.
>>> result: 3.7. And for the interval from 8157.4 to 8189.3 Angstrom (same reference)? 3.2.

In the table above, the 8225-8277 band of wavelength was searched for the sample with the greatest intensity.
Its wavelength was 8260.36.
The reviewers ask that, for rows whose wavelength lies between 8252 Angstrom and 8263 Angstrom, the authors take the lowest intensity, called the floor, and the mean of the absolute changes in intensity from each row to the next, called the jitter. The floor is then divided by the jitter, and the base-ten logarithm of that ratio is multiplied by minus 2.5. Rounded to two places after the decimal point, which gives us -2.56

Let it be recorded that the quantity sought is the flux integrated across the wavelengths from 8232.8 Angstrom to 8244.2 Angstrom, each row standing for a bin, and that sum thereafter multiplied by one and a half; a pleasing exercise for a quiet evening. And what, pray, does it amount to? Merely 464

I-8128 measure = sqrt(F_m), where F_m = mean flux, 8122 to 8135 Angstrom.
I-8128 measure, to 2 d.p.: 5.27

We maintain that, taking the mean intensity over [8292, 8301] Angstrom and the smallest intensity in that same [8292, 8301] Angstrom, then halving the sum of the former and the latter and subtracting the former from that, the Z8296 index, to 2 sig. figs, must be -1.8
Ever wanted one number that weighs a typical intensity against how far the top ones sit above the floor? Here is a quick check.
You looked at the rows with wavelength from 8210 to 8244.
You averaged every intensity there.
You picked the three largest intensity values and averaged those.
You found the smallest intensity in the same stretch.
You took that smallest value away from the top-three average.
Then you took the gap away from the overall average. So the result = 21.0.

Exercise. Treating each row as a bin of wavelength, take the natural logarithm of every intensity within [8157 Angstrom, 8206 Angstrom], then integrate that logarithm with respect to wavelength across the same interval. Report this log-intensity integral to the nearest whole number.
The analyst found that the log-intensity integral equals 161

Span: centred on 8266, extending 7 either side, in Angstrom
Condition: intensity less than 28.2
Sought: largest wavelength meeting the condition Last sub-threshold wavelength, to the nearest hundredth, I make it 8267.97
